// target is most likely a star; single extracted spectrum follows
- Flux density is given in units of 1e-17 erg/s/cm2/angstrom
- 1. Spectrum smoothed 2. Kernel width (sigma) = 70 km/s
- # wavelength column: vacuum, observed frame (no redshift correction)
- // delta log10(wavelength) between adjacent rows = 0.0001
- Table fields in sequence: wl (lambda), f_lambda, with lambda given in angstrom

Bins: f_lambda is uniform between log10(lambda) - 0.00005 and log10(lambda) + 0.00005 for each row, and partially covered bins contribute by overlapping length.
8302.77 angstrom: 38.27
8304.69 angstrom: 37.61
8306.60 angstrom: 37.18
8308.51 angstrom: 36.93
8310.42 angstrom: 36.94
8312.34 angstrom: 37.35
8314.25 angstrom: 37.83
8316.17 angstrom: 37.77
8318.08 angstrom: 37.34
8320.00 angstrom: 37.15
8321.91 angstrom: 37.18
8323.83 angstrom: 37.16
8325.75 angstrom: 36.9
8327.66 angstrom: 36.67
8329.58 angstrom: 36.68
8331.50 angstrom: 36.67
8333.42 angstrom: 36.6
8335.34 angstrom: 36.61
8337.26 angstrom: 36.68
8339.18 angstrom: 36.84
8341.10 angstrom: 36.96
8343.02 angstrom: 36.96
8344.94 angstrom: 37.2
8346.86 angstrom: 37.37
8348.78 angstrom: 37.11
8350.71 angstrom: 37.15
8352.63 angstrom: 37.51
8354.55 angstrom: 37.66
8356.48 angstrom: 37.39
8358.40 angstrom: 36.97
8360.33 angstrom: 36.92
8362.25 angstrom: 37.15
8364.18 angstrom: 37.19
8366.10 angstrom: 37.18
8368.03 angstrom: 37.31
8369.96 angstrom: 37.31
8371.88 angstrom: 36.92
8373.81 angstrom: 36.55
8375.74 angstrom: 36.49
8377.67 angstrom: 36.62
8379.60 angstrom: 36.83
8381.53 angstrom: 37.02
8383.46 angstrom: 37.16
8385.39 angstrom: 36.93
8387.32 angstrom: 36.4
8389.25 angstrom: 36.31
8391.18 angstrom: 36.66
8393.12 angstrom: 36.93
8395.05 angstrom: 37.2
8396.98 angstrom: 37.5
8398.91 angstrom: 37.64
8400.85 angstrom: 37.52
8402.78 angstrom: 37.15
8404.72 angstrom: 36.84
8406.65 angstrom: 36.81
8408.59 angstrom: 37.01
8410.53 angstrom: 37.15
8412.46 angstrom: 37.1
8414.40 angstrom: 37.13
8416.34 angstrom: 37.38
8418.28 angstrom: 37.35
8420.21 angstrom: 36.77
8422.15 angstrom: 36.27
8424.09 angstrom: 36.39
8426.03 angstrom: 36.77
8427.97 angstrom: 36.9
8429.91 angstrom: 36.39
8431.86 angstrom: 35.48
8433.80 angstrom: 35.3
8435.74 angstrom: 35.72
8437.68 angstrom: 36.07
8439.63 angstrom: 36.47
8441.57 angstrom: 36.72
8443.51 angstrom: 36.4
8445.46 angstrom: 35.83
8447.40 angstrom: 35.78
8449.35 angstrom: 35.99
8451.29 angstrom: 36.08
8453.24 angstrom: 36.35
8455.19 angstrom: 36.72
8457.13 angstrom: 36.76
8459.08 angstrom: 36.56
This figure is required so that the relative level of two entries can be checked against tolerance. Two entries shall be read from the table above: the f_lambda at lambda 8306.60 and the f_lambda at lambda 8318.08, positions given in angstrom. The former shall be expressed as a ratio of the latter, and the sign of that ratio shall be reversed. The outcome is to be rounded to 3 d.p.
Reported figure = -0.996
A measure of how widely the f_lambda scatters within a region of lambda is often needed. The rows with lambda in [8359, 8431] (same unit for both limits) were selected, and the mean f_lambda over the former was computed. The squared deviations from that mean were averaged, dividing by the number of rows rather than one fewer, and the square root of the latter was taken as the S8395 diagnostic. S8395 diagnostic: 0.35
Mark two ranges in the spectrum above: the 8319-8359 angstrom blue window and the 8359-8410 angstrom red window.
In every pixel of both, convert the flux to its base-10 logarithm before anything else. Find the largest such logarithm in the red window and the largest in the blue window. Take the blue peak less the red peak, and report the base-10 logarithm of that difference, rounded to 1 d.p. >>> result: -3.6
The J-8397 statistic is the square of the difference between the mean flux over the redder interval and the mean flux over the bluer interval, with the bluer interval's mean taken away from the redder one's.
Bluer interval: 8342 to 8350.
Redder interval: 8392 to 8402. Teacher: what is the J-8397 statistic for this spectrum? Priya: 0.04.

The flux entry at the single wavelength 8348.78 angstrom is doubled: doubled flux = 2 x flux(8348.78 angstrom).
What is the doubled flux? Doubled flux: 74.2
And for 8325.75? 73.8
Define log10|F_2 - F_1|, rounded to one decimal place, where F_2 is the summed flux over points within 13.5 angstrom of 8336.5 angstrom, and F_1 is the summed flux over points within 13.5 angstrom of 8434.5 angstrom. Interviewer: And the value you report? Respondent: 1.0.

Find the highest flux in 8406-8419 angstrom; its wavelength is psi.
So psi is 8416.34 angstrom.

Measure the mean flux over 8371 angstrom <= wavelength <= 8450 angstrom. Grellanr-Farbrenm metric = 36.68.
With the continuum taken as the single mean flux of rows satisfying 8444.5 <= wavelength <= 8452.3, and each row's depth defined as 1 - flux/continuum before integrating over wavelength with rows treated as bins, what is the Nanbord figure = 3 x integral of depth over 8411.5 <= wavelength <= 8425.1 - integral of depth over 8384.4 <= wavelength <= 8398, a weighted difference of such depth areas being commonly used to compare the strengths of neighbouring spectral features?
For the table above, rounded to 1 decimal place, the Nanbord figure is -0.8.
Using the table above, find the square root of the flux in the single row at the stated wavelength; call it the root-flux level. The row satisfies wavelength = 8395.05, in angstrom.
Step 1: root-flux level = 6.099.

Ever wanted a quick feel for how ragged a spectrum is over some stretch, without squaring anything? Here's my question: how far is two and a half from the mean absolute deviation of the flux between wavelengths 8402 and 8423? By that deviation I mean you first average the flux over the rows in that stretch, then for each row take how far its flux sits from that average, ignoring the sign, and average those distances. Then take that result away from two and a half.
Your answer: 2.26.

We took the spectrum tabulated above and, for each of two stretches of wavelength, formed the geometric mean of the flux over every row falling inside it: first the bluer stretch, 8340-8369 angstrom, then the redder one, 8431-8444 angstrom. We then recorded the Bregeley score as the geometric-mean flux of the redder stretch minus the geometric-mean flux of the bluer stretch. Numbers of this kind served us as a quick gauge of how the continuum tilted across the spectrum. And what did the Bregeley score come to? -1.2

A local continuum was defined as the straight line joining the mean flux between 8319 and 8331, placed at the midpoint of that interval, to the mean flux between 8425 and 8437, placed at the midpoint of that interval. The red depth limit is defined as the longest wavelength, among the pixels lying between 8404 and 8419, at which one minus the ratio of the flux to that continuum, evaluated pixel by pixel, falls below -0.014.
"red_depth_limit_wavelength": 8418.28 angstrom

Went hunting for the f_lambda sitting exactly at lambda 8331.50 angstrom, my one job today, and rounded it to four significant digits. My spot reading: 36.67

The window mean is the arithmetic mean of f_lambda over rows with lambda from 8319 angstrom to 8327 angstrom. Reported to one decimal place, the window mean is 37.1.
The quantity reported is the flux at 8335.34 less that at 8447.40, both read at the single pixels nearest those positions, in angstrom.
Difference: 0.8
